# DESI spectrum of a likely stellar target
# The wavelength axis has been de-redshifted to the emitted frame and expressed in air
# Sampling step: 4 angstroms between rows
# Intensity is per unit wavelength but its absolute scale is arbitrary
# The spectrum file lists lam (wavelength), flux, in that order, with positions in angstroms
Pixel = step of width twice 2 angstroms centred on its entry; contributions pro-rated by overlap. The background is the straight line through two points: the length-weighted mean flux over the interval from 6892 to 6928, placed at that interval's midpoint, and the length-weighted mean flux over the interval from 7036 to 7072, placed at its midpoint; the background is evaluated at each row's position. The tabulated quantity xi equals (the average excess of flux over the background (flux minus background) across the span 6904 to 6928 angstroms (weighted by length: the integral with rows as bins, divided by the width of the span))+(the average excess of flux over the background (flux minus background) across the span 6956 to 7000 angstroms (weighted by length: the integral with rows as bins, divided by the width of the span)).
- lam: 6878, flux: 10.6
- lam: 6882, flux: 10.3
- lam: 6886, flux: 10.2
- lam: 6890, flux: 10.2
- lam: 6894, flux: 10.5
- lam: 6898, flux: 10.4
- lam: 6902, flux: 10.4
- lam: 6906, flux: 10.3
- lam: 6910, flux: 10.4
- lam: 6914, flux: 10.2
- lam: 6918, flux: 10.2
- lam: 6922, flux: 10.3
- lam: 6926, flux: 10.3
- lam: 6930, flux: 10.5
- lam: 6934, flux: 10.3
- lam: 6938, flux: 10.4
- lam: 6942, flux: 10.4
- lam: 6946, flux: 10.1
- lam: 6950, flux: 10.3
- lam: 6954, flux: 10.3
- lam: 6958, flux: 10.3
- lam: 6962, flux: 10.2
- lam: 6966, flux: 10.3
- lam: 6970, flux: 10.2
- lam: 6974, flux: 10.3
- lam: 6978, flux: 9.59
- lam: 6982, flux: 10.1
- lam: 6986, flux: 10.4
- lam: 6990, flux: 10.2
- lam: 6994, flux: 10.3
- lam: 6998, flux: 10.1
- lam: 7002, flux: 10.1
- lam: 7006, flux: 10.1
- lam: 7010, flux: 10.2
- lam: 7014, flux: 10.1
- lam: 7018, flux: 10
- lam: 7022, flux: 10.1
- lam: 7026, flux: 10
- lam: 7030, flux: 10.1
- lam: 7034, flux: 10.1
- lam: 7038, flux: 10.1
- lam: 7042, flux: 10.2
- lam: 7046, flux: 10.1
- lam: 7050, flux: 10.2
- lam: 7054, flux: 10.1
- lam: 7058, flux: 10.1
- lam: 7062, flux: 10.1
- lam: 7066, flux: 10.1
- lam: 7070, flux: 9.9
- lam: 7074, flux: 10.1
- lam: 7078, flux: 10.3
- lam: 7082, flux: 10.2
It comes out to -0.083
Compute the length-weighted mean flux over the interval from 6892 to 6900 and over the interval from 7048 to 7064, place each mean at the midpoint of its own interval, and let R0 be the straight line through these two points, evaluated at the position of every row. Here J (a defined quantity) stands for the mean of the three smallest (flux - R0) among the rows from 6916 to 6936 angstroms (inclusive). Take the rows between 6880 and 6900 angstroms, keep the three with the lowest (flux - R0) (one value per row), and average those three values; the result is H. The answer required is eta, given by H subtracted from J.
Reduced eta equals 0.1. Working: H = -0.24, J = -0.13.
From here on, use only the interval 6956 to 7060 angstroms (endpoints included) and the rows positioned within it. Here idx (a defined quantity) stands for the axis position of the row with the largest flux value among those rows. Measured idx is 6986 angstroms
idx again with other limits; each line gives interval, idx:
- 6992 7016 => 6994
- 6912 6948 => 6930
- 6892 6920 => 6894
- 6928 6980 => 6930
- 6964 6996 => 6986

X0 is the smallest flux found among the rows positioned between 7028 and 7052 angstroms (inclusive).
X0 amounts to 10.1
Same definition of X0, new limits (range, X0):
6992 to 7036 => 10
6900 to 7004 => 9.59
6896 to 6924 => 10.2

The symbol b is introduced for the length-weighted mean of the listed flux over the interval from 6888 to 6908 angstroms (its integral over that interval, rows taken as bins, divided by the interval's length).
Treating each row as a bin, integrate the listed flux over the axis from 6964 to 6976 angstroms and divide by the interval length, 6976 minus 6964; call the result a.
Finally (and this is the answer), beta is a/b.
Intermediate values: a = 10.3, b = 10.4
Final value 0.99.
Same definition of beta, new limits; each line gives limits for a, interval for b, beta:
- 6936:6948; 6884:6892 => 1.01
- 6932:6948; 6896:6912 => 0.99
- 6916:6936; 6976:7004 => 1.02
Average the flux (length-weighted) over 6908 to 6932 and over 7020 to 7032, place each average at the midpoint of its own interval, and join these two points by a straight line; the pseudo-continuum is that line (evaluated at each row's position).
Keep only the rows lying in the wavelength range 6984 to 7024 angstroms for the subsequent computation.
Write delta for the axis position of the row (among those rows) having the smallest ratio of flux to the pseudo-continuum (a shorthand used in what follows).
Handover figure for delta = 7018 angstroms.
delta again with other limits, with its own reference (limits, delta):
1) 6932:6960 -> 6946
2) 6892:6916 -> 6914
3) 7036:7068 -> 7038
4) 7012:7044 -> 7018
